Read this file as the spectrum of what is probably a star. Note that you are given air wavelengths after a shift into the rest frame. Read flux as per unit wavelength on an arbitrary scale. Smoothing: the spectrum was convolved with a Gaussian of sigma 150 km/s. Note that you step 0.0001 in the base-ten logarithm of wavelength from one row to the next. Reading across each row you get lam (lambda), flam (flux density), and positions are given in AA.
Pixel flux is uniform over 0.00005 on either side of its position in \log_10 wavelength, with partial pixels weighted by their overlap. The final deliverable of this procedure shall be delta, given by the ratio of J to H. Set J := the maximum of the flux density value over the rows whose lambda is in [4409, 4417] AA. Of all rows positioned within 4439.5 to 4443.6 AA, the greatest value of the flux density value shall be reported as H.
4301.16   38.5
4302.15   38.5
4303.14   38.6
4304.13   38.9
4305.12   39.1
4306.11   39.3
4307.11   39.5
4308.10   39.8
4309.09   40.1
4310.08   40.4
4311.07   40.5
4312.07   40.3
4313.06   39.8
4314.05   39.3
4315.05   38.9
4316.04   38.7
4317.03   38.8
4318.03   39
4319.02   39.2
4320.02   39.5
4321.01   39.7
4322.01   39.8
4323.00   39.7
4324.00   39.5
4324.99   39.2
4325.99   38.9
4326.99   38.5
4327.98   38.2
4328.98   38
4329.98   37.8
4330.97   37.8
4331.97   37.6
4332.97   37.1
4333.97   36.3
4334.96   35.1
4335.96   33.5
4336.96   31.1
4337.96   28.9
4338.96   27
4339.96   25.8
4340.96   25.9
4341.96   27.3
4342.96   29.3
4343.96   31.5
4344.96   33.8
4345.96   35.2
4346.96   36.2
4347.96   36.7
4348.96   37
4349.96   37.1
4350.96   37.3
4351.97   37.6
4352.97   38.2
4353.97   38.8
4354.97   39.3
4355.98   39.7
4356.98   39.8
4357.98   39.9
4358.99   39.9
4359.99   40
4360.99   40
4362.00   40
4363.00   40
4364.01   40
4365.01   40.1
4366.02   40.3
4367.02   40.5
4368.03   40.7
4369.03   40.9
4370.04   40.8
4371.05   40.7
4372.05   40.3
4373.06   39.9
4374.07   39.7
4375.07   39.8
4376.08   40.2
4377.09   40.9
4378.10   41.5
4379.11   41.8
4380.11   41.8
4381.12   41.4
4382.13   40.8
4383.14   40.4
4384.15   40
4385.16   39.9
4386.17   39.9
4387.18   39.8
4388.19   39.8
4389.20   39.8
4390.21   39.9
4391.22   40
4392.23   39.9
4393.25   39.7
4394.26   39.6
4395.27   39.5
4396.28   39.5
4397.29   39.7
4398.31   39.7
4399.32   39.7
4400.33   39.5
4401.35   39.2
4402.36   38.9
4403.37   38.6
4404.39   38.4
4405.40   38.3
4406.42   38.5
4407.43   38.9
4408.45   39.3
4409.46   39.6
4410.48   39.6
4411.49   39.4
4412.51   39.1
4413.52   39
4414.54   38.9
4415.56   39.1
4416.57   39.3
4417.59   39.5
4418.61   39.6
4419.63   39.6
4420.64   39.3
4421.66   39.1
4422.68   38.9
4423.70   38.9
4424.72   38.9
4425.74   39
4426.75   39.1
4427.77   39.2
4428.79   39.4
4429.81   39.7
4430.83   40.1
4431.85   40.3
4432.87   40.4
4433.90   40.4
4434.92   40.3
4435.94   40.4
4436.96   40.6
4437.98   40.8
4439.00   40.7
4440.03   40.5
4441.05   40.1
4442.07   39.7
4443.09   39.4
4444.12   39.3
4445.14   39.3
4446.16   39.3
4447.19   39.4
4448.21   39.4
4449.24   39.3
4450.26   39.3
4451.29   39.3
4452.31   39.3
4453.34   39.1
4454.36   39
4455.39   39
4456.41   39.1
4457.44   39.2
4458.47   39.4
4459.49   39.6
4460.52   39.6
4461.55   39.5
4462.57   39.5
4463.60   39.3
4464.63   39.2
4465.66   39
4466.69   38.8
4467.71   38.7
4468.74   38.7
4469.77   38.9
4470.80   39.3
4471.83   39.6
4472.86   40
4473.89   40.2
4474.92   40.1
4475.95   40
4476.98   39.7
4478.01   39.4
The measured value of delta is 0.98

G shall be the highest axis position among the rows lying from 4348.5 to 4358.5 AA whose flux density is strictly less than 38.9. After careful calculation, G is 4353.97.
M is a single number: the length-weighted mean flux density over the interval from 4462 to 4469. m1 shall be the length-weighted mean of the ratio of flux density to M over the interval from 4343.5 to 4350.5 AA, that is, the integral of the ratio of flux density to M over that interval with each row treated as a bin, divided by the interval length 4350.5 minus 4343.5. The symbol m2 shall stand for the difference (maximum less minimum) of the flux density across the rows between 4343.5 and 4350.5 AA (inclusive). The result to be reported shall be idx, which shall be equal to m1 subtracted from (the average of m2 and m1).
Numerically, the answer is 2.3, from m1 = 0.91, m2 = 5.6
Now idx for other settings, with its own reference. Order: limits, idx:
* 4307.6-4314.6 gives 0.1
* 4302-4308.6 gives 0.1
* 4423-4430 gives -0.1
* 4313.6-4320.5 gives -0.1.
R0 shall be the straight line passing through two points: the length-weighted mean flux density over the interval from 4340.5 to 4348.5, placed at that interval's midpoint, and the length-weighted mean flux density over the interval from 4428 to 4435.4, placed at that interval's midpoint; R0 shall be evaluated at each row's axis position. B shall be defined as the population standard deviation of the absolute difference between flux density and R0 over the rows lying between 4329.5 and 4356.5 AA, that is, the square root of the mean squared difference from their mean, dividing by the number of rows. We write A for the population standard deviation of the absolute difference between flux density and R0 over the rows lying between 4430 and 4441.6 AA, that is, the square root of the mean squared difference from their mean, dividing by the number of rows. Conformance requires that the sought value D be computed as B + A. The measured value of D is 2.0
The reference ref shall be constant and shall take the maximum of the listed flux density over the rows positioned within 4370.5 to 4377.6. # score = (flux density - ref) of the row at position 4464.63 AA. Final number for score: -1.7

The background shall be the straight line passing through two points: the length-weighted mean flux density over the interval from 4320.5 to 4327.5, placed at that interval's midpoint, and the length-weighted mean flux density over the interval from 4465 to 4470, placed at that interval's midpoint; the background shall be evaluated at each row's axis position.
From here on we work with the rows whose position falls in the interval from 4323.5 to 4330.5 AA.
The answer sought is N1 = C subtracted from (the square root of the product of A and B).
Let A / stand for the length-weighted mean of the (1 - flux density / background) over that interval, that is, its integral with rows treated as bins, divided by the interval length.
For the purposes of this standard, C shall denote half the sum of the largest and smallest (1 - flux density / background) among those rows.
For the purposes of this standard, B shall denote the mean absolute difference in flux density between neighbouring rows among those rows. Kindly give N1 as 0.06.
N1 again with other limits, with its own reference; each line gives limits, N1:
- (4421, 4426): 0.01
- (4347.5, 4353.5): 0.08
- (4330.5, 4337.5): 0.21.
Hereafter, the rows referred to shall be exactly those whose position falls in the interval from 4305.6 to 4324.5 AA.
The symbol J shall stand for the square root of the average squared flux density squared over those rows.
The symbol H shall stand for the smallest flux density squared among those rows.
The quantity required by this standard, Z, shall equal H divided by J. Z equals 0.956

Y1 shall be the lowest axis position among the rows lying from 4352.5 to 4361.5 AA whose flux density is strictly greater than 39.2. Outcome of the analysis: 4354.97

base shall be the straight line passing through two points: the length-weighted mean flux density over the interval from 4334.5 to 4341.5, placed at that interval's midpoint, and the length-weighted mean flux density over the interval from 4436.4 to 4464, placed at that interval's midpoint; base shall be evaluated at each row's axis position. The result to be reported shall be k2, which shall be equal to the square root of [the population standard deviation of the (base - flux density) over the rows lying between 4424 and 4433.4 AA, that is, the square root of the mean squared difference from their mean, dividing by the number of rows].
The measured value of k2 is 0.57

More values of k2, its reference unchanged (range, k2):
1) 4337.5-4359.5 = 2.10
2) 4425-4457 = 1.09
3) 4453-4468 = 0.72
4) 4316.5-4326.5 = 0.61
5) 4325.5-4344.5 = 2.27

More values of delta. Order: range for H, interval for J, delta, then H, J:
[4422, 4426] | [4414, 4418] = 1.01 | 39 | 39.5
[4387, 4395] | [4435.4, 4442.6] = 1.02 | 40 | 40.8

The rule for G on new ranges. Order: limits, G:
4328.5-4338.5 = 4337.96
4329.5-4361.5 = 4353.97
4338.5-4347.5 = 4346.96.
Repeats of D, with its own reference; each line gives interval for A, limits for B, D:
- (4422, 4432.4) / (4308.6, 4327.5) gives 1.1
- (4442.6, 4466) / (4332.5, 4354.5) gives 2.3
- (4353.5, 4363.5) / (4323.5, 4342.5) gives 2.6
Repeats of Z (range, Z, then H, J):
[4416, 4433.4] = 0.973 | 1513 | 1555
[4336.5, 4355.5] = 0.567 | 666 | 1174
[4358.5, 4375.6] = 0.974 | 1576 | 1617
